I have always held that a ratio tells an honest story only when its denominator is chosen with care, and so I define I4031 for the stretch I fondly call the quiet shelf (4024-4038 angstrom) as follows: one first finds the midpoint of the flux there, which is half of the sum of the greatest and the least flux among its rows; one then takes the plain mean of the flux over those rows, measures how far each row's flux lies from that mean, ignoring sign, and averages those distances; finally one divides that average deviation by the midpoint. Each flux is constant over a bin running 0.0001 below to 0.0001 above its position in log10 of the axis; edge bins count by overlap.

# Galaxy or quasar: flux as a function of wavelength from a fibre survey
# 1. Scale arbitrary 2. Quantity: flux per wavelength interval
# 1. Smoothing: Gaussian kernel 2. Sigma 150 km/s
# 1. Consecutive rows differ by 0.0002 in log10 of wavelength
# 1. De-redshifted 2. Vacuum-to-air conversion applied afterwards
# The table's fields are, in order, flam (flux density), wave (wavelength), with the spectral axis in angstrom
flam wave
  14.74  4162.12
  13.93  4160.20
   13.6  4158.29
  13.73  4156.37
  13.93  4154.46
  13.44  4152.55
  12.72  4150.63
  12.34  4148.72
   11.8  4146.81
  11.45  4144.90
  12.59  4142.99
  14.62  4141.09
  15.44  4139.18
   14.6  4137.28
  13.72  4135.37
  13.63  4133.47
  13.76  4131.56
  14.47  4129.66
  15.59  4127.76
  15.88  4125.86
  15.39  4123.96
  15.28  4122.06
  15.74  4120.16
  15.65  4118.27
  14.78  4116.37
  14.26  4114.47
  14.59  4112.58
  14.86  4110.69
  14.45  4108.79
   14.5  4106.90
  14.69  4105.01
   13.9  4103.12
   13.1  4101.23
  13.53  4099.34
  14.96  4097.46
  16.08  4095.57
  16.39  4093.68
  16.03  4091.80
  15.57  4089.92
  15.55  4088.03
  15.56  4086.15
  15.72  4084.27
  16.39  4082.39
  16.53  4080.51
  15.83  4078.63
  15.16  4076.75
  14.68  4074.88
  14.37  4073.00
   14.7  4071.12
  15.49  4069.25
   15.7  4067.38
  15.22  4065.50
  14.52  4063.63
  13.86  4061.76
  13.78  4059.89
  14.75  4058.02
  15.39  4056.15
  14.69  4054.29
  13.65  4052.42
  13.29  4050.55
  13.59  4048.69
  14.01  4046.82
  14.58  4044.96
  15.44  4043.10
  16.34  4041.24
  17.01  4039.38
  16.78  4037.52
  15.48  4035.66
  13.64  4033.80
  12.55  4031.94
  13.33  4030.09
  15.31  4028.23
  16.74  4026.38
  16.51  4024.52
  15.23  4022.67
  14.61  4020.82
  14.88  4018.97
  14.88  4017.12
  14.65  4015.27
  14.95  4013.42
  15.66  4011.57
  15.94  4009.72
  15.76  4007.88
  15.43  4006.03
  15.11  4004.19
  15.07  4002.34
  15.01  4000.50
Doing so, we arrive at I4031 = 0.096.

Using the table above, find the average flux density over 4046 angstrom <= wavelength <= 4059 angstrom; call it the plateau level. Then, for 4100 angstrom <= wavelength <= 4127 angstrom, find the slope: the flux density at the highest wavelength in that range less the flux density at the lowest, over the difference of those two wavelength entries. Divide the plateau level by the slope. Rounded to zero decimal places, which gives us 126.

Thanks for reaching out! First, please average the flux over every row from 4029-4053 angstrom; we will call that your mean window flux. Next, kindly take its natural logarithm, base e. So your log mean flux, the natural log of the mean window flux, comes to 2.68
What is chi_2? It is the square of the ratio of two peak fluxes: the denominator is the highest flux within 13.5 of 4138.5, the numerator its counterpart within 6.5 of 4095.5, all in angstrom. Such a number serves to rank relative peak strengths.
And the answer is 1.07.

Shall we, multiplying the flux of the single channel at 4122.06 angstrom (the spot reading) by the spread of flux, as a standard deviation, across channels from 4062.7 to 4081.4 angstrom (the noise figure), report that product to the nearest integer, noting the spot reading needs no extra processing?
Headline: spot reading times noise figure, 10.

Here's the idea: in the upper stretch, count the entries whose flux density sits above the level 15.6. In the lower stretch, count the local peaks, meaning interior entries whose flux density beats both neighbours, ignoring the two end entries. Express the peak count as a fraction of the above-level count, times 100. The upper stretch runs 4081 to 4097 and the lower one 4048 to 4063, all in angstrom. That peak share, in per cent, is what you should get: 20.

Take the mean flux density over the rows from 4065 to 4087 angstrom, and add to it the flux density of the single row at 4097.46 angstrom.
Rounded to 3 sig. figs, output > 30.4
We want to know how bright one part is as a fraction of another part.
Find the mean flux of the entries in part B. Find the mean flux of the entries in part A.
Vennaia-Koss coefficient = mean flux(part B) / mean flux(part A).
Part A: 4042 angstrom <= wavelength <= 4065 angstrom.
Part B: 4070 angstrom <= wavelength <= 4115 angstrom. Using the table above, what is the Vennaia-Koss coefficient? 1.05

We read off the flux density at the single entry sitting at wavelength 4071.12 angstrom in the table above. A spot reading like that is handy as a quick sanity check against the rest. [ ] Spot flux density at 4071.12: 14.7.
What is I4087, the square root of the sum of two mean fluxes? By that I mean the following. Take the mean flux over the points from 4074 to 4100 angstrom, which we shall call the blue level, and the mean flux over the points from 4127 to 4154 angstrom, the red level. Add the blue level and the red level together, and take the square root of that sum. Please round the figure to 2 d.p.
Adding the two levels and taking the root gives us 5.40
